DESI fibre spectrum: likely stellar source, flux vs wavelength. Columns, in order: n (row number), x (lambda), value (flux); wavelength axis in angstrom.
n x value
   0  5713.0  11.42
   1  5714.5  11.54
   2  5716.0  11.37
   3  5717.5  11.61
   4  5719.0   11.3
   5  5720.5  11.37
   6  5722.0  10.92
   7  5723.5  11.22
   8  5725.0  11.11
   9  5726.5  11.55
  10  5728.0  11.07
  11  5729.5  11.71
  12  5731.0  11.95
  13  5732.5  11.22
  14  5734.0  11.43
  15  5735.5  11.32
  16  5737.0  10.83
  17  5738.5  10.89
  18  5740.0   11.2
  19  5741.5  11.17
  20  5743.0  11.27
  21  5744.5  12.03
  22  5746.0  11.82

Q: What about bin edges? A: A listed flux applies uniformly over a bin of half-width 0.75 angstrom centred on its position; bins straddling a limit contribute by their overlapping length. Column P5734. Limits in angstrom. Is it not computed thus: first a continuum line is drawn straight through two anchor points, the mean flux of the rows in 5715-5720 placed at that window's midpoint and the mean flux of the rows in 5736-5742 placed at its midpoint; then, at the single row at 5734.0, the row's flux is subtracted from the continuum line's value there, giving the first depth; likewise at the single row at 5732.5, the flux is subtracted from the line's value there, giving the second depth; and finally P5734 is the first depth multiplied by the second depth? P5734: 0.022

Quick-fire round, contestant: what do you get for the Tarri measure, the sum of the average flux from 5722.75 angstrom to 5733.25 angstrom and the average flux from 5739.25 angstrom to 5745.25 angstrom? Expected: 22.8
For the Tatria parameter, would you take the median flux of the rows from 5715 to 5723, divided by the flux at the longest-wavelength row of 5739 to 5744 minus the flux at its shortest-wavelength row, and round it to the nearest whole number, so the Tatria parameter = 162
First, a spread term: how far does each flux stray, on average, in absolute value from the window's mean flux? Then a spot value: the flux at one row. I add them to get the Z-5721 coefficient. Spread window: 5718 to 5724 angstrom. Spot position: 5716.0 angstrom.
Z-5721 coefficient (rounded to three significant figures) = 11.5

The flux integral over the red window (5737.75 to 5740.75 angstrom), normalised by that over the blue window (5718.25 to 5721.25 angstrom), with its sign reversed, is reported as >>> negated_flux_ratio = -0.97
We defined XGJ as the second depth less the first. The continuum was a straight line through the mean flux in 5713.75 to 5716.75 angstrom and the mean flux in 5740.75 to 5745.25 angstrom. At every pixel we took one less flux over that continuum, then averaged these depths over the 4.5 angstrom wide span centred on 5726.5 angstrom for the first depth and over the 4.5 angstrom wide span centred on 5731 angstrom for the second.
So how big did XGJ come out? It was -0.033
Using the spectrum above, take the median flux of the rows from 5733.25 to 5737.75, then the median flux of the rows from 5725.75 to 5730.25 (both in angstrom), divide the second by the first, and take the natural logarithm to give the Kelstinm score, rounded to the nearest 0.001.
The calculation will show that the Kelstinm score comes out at 0.020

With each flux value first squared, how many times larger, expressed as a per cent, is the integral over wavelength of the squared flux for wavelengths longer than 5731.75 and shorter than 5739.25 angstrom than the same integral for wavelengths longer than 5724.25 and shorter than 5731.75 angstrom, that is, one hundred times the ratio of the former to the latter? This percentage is 94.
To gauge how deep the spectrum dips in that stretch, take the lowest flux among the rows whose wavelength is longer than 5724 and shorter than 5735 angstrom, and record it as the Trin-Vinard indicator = 11.07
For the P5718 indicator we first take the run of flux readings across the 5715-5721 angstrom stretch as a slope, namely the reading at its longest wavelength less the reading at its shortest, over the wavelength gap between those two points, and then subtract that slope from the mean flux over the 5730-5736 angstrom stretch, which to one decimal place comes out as 11.5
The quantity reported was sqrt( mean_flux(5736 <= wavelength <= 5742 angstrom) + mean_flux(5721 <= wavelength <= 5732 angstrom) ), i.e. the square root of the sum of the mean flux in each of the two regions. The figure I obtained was 4.73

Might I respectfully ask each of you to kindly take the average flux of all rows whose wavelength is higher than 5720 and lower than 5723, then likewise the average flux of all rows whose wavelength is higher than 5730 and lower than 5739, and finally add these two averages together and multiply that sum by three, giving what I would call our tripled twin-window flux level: 67.3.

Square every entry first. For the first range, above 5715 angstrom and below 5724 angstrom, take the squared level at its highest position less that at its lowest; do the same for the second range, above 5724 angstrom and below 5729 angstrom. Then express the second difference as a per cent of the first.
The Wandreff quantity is 26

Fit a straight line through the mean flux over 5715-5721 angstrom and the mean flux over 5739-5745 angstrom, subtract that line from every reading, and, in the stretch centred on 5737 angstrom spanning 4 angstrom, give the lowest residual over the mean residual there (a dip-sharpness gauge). 1.5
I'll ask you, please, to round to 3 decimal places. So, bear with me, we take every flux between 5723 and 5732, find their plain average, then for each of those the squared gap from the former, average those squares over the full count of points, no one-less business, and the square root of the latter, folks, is 0.326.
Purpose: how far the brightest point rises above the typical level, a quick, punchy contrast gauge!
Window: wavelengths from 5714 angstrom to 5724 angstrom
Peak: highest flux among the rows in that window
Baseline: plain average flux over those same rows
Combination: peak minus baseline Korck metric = 0.28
